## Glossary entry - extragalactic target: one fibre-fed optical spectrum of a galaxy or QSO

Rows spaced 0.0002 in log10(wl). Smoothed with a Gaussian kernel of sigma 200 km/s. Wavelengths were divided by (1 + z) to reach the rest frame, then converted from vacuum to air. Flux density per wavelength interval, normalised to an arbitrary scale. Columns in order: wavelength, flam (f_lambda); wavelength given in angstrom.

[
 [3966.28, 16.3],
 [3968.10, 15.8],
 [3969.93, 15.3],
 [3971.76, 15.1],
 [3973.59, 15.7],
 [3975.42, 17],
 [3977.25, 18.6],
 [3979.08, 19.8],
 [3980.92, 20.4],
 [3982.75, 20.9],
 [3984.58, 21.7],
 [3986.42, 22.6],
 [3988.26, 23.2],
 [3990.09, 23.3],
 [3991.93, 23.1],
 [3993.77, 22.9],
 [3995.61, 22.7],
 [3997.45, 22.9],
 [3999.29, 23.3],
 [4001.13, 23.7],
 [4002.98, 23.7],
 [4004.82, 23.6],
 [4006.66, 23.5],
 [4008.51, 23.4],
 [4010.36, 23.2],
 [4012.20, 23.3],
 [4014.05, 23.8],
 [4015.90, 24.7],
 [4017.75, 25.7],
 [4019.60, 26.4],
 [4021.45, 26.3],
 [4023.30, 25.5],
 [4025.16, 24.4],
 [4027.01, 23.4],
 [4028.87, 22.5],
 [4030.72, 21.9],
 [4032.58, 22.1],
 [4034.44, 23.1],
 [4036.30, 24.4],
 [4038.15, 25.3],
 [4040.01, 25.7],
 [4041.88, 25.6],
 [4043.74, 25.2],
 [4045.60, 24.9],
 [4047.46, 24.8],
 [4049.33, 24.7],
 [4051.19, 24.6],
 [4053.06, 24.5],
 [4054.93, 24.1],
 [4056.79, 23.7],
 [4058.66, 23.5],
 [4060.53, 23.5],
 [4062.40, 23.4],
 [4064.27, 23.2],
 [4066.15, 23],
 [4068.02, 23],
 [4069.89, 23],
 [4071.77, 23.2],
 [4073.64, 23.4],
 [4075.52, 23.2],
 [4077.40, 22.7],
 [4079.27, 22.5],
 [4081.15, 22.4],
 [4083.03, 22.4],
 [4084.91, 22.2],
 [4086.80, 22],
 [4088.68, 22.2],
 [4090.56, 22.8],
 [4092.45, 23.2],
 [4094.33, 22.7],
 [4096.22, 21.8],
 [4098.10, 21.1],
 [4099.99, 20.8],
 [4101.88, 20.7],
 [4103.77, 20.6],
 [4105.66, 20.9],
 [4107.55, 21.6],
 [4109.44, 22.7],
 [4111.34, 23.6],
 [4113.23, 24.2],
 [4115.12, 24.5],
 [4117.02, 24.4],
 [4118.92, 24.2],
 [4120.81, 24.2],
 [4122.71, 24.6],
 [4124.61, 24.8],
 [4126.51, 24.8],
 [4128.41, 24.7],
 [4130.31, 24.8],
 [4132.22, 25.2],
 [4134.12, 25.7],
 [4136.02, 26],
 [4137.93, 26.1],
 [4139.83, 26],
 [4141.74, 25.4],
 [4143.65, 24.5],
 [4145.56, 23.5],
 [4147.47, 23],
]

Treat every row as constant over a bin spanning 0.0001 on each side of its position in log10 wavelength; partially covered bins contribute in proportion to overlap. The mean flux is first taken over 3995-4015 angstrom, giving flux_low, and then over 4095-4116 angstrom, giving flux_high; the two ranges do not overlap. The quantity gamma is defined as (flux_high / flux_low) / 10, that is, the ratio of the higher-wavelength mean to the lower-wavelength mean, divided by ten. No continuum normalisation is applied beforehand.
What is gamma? 0.094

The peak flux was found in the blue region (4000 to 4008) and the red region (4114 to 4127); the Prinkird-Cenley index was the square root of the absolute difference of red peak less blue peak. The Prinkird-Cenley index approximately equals 1.0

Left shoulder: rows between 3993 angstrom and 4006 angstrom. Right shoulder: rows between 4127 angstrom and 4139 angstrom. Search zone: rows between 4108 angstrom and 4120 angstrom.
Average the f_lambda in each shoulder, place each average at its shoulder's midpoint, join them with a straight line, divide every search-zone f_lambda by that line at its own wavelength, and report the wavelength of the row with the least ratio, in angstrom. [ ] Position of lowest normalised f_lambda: 4109.44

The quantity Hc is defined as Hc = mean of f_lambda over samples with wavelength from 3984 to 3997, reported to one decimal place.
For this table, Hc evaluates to 22.8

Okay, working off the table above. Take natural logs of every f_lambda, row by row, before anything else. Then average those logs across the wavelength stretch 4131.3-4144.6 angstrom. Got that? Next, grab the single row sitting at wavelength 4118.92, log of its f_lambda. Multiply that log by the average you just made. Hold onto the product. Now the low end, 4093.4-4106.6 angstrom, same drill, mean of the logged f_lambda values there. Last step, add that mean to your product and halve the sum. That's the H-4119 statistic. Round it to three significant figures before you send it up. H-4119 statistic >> 6.69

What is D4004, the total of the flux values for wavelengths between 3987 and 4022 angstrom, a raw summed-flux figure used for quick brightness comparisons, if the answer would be 453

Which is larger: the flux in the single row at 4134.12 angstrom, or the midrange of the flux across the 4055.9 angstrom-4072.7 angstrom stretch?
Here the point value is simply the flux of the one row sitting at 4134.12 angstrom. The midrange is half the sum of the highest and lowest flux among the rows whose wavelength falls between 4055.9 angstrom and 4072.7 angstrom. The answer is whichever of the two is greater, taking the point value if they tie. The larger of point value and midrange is 25.7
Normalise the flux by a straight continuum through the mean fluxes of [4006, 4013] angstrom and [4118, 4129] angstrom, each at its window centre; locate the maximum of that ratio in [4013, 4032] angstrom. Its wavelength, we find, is 4019.60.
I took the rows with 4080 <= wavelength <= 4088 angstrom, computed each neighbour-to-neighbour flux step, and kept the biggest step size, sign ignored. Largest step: 0.2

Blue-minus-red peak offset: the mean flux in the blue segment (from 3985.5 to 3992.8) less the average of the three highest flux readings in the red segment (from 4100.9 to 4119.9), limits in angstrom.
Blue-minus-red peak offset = -1.3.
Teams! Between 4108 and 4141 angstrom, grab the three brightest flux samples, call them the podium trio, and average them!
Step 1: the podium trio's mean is 26.0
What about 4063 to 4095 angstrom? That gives 23.3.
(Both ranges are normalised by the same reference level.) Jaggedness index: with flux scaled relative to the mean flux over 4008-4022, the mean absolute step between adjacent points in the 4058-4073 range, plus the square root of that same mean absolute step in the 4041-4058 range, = 0.10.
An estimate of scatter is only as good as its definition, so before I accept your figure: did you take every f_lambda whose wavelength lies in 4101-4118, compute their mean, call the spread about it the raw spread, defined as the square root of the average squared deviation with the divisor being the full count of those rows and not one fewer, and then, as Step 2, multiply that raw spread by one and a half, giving 2.3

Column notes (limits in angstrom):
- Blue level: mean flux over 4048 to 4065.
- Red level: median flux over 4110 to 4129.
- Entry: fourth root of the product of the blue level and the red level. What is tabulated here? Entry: 4.92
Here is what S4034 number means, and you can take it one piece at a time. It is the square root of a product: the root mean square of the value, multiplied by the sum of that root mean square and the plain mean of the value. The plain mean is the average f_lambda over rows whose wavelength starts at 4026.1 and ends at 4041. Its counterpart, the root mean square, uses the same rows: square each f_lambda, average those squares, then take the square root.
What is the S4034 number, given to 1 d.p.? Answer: 33.3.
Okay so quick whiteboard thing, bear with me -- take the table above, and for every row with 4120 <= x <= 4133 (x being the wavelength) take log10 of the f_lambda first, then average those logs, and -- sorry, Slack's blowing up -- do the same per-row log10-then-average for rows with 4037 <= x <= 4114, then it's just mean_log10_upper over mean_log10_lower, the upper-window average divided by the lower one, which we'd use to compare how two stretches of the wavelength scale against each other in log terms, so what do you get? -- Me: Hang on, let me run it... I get 1.02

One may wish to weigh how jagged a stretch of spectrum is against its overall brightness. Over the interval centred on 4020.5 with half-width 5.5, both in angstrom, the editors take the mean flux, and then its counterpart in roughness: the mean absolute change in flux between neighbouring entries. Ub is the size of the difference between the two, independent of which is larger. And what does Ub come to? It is 24.8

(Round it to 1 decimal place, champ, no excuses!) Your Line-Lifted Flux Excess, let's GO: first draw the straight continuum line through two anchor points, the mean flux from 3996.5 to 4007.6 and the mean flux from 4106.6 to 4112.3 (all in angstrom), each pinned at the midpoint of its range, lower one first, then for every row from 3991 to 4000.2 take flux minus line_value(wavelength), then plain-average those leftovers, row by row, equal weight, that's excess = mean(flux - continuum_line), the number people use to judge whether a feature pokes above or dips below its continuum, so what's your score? -0.5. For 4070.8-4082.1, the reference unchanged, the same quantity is 0.0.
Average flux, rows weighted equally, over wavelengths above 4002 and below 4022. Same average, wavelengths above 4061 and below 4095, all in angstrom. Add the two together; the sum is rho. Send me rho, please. 47.1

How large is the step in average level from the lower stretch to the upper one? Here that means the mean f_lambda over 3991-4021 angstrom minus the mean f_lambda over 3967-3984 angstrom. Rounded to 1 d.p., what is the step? 6.1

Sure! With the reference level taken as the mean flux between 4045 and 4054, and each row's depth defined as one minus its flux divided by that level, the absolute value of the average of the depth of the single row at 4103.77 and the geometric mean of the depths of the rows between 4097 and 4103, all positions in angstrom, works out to 0.16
